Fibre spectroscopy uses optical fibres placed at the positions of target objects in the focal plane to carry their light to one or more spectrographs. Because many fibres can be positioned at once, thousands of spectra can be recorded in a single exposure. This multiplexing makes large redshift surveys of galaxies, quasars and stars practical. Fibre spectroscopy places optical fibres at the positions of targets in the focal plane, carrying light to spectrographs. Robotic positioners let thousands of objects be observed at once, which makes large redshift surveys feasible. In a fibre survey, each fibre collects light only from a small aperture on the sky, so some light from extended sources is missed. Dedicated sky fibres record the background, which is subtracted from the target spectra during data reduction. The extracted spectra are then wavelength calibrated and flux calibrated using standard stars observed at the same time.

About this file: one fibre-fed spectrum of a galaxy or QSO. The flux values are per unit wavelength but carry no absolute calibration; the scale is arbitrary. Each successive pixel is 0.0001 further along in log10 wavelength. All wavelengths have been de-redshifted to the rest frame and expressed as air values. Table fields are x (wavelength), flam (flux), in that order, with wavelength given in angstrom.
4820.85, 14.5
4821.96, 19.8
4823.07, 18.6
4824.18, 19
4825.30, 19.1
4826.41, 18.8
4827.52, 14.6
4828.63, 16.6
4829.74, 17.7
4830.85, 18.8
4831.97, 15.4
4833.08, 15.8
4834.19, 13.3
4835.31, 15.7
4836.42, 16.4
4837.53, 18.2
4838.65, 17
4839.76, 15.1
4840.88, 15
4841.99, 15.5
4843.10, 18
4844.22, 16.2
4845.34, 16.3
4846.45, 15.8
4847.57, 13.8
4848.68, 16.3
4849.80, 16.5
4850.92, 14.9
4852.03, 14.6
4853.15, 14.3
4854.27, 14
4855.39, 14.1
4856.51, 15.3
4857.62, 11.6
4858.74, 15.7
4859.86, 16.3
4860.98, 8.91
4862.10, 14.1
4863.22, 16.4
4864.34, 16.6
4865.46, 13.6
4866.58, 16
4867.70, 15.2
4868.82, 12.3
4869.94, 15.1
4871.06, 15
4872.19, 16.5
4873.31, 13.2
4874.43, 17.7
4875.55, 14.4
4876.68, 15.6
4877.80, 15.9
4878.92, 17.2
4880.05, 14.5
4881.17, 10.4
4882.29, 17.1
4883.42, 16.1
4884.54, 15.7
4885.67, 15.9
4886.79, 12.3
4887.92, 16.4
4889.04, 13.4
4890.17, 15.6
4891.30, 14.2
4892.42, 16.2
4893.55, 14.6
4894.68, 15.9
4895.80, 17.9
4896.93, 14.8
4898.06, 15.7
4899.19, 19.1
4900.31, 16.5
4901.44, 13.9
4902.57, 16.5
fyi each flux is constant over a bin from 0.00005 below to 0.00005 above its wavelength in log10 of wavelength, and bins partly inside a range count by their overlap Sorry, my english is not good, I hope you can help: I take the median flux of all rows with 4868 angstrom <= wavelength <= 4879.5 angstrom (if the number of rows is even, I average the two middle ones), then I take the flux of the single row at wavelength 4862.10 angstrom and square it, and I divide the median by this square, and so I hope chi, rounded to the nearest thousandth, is 0.077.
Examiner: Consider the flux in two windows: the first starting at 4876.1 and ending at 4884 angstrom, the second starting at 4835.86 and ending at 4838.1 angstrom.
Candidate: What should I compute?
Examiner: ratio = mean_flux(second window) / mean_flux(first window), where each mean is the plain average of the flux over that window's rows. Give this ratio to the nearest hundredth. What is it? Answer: 1.13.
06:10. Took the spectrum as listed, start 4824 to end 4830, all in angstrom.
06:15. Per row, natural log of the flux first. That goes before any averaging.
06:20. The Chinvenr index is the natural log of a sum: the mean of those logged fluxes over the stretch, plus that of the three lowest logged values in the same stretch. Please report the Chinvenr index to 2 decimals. 1.73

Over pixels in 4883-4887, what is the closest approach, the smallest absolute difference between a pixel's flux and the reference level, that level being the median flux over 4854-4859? 1.6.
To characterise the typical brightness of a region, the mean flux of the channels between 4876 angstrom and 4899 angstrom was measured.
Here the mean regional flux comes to 15.3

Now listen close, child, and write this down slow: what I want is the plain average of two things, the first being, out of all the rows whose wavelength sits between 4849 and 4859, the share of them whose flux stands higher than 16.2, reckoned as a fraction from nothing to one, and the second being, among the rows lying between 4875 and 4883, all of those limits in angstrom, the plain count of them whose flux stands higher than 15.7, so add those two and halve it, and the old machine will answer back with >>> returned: 1.6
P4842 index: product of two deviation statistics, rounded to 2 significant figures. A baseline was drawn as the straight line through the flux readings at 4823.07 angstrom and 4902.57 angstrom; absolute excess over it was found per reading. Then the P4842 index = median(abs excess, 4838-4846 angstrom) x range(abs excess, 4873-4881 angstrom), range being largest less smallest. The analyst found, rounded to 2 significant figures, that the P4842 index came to 7.4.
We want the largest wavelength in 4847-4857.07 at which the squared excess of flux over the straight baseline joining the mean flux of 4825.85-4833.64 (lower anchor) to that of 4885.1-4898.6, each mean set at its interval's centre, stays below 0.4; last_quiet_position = 4849.80 angstrom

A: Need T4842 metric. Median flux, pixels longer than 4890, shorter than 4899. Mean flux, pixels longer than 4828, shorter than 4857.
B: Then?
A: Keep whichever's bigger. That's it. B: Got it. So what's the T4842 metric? 15.8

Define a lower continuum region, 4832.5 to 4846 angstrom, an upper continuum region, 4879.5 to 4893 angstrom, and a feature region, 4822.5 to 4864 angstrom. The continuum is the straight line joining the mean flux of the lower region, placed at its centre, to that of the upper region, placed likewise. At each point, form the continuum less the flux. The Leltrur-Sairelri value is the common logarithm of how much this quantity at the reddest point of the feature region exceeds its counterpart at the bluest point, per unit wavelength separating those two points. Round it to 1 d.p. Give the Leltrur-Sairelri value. -1.5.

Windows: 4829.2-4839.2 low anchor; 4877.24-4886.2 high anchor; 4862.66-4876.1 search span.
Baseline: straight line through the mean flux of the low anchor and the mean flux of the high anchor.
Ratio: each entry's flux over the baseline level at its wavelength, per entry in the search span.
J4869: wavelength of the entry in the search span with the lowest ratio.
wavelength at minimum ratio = 4868.82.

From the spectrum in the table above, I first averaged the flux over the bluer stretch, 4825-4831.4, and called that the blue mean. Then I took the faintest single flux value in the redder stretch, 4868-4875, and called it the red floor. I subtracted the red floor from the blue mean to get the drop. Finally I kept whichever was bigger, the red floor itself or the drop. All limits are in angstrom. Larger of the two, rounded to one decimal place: 12.3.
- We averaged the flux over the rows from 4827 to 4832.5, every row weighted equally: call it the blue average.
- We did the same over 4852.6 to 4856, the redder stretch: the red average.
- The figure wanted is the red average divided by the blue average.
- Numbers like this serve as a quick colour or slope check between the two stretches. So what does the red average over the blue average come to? 0.85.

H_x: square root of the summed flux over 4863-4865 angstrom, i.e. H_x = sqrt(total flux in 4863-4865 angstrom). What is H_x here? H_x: 5.74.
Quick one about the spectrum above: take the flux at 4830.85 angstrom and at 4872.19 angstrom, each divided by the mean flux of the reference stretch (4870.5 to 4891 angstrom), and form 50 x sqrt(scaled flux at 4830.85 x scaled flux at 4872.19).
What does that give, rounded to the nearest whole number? 58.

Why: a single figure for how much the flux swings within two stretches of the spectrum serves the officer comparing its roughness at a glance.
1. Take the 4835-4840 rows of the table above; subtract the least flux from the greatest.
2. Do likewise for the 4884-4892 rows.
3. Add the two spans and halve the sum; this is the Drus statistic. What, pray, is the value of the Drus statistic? 3.6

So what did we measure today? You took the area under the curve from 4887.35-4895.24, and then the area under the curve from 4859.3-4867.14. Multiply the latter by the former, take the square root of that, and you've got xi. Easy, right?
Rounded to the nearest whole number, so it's 117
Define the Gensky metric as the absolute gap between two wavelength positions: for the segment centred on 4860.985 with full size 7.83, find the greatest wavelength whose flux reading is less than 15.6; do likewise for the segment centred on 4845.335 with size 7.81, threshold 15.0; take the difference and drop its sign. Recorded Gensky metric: 14.5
